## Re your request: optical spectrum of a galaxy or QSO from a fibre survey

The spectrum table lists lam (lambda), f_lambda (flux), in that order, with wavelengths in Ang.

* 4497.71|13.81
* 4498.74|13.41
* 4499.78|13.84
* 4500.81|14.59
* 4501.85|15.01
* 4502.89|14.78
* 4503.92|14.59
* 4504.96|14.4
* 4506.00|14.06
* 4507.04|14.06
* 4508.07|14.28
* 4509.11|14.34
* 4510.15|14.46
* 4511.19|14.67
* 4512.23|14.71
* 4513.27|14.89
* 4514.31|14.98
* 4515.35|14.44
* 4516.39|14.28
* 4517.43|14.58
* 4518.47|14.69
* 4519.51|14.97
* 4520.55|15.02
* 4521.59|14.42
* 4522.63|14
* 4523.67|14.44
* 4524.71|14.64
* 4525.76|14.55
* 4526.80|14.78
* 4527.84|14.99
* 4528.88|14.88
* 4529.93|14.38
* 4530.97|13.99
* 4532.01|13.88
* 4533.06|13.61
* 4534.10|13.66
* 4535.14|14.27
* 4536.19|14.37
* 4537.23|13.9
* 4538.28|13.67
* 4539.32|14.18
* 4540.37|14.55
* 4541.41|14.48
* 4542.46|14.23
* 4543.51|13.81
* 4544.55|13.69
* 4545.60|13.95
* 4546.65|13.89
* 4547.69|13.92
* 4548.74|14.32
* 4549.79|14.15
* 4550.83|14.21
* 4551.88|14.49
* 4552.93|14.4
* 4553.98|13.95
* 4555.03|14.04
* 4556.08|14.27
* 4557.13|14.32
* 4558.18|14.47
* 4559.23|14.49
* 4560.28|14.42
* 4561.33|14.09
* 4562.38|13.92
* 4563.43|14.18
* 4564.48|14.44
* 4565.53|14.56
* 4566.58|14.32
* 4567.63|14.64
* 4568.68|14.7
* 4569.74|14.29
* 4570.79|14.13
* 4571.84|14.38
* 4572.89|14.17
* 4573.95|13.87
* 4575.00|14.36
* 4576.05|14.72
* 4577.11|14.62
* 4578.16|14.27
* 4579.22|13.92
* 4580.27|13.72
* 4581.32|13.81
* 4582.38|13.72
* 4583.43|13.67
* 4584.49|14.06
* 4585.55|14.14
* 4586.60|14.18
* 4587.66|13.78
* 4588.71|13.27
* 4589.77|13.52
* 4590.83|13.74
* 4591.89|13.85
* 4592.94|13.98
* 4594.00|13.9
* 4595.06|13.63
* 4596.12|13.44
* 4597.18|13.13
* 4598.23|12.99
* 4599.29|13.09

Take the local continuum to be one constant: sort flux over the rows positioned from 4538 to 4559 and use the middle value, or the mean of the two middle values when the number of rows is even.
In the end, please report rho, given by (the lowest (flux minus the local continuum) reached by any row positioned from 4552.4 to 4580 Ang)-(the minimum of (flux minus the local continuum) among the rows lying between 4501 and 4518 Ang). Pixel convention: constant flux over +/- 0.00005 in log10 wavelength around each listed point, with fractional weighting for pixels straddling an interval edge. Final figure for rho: -0.2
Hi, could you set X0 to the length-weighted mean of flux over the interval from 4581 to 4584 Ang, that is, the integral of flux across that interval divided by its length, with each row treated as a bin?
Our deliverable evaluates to 13.7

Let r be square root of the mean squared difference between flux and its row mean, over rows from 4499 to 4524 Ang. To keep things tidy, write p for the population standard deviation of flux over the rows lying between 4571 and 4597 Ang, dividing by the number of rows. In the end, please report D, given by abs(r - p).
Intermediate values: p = 0.35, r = 0.33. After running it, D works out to 0.025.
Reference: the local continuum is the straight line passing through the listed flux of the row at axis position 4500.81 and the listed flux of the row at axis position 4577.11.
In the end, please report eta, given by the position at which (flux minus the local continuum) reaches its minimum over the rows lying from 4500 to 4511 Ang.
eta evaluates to 4507.04 Ang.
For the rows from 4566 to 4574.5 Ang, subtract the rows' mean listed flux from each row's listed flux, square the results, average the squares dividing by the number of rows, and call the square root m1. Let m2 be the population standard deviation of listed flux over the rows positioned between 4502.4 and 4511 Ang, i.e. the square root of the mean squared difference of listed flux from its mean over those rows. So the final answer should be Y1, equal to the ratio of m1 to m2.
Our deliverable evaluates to 1.10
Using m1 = 0.25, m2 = 0.23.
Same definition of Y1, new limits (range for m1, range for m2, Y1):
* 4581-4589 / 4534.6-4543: 1.02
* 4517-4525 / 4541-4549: 1.18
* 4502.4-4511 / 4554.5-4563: 1.16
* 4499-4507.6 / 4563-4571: 1.90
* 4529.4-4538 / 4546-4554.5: 1.32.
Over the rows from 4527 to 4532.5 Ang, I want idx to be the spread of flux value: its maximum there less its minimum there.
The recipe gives 1.1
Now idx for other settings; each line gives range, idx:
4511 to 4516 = 0.5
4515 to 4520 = 0.7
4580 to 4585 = 0.4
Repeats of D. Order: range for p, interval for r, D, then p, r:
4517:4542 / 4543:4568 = 0.164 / 0.42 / 0.26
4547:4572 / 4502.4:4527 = 0.069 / 0.21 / 0.28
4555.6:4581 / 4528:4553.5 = 0.062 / 0.26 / 0.32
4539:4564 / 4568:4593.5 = 0.120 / 0.24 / 0.36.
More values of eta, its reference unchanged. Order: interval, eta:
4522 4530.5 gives 4522.63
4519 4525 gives 4522.63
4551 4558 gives 4553.98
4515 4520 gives 4516.39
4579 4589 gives 4588.71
